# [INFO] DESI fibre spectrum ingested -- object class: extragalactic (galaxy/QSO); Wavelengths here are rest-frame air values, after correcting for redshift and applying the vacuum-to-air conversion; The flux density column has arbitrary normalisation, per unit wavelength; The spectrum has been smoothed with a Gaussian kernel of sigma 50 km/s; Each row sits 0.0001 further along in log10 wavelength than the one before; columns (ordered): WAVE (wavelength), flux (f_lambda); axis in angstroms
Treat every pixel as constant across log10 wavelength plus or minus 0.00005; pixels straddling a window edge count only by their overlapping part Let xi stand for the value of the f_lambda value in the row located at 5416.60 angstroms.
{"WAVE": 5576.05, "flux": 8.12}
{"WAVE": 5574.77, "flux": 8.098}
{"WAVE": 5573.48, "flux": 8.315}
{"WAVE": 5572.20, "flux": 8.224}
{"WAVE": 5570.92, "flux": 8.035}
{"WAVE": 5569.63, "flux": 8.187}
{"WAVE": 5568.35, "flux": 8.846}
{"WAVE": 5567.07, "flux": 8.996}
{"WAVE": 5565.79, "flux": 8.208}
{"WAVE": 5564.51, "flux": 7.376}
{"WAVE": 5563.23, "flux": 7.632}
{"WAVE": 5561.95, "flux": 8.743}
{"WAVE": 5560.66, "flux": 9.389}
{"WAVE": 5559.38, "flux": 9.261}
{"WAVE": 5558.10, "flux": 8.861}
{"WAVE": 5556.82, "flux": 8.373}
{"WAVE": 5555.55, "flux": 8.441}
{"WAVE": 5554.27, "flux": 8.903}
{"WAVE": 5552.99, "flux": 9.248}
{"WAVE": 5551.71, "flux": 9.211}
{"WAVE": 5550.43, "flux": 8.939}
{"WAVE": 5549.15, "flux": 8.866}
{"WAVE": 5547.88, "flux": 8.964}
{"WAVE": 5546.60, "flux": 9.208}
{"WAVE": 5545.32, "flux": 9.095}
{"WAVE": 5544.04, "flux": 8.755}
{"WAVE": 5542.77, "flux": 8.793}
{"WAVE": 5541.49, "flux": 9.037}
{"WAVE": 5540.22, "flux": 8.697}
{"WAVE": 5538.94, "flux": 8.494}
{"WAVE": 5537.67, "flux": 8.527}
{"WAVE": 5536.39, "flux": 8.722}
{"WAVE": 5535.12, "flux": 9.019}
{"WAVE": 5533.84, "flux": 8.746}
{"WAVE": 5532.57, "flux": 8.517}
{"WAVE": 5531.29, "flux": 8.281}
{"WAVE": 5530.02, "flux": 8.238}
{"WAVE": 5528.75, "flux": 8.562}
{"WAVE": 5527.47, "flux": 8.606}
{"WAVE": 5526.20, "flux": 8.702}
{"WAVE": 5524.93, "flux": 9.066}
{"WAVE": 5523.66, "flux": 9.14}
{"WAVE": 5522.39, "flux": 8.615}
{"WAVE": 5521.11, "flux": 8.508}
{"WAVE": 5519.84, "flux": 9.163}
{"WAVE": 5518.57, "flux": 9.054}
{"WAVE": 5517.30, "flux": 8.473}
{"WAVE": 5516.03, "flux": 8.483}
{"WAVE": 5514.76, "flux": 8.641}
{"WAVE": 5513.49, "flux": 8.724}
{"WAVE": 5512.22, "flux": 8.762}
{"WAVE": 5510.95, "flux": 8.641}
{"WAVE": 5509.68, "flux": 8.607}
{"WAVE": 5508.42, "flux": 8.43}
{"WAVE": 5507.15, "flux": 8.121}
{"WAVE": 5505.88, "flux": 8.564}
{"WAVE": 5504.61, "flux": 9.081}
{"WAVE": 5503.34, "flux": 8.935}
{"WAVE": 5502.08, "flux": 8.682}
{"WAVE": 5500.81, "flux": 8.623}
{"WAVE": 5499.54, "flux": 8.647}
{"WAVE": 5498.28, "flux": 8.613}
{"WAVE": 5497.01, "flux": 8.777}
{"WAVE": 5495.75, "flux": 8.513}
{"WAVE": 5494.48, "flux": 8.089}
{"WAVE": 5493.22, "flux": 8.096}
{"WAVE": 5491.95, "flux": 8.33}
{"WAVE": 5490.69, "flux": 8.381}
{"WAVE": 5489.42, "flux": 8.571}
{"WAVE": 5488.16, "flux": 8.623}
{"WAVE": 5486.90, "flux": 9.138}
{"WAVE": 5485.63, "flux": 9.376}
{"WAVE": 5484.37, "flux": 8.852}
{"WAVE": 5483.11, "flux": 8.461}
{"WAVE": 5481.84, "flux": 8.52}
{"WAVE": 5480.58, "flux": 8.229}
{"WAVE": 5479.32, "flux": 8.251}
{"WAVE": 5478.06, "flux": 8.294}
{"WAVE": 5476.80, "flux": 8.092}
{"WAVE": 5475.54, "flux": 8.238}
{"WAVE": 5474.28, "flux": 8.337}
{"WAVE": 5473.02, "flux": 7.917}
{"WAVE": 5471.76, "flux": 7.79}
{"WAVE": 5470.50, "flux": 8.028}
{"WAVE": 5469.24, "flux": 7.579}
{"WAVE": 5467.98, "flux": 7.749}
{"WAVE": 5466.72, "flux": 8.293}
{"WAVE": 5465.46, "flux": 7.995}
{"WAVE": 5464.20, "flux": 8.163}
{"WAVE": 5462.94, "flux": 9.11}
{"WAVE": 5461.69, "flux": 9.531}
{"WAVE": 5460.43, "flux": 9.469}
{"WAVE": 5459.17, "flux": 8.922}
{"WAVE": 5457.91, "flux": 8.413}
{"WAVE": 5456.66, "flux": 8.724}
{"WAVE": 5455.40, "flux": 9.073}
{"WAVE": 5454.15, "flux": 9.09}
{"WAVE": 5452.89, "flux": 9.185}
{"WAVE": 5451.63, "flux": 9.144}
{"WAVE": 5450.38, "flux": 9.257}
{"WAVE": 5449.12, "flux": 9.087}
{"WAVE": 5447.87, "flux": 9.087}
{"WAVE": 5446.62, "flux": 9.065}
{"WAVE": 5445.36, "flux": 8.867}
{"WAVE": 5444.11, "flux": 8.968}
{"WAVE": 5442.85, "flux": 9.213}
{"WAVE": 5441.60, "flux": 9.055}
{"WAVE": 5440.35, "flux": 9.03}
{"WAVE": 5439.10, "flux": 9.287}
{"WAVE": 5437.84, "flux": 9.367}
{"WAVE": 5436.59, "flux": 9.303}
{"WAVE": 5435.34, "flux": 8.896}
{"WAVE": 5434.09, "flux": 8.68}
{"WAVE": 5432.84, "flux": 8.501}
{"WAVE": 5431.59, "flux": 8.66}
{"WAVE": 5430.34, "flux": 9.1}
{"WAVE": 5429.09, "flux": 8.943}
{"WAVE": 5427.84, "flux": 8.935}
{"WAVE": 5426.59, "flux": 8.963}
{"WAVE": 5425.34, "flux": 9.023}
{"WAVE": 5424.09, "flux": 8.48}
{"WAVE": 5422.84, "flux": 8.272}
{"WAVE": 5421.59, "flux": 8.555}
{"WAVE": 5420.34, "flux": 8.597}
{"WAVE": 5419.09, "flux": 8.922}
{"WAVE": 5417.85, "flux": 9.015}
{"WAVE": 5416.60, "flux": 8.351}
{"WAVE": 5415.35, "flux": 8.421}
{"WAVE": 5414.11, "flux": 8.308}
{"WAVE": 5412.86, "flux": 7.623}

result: 8.351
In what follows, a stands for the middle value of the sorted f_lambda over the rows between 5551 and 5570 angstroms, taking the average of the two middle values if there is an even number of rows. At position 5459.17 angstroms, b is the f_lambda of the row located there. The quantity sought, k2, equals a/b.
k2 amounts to 0.99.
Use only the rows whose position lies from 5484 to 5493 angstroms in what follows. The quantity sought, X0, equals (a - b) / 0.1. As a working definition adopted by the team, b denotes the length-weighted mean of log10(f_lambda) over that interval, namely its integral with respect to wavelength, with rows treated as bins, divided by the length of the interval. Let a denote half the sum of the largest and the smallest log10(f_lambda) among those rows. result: 0.07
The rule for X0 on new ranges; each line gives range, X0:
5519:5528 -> 0.00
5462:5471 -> 0.08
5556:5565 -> -0.10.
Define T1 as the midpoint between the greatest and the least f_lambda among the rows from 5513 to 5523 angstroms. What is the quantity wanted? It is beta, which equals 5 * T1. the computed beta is 44.1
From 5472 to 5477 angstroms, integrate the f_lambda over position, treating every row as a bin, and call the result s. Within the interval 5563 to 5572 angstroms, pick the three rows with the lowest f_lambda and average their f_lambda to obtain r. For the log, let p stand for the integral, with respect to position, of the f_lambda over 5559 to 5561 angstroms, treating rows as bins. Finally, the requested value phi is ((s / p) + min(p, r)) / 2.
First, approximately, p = 19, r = 7.68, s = 41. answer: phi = 4.93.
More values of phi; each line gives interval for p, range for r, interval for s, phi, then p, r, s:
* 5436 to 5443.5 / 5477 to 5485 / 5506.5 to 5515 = 4.66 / 69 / 8.26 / 73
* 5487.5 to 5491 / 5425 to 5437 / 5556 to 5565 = 5.59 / 30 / 8.61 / 77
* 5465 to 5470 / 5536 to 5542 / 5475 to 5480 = 4.81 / 39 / 8.57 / 41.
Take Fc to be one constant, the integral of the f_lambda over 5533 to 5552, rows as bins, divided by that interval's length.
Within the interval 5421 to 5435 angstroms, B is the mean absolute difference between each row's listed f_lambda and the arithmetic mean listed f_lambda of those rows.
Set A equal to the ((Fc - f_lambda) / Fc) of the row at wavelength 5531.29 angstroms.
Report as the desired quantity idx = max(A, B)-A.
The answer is 0.17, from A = 0.066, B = 0.23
